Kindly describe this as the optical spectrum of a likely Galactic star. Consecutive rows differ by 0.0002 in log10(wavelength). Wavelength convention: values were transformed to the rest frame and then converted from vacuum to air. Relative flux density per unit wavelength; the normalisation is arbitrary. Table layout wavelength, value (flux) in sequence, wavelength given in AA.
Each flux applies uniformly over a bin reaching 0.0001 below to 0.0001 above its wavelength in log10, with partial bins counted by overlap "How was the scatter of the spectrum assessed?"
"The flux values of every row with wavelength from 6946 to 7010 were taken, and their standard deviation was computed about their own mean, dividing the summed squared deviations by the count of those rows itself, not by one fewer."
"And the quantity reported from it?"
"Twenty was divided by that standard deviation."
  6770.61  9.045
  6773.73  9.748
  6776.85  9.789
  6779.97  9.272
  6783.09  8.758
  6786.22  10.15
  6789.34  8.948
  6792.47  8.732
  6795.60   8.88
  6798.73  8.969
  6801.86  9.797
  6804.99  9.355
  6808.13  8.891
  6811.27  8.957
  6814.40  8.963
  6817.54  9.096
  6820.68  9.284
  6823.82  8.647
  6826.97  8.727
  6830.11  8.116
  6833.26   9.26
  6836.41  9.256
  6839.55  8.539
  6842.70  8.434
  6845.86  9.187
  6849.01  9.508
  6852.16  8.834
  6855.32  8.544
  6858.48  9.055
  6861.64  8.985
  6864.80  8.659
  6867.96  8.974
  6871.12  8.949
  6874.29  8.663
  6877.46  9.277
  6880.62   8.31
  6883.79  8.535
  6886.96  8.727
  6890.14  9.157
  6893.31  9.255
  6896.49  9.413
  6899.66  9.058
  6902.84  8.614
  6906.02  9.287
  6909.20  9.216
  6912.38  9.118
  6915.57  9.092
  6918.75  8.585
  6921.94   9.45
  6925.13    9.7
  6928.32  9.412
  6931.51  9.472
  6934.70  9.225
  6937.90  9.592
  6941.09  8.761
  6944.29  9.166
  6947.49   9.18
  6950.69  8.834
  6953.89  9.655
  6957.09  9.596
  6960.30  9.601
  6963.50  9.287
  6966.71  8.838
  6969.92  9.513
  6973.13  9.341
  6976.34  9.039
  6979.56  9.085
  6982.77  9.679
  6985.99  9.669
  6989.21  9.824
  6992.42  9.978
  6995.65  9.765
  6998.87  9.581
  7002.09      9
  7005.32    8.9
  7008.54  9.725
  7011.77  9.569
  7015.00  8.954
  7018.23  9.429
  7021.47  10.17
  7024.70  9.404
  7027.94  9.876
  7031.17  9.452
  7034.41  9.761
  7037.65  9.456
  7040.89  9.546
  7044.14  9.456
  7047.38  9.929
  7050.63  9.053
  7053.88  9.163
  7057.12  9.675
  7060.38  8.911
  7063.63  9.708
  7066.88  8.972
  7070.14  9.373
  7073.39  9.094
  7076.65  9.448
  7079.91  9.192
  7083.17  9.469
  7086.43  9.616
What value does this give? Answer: 57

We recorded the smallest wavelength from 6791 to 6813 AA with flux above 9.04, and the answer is 6801.86 AA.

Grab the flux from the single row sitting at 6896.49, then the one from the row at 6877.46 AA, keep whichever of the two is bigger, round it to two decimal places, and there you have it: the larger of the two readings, 9.41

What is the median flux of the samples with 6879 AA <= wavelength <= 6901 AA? 9.06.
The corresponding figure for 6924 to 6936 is 9.44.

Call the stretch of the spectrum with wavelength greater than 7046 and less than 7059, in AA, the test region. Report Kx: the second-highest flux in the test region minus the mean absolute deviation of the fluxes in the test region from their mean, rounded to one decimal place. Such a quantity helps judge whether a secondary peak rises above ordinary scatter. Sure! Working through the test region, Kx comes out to 9.3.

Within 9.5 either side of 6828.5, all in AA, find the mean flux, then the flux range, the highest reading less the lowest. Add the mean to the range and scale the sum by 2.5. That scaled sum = 25.1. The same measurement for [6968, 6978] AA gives 24.4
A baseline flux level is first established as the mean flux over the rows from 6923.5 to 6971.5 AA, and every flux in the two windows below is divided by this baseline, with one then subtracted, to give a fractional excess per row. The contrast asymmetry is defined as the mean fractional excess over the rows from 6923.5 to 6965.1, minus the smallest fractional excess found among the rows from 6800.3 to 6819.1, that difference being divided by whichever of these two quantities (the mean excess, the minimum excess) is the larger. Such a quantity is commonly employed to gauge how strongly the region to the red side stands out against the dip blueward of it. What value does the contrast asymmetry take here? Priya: 20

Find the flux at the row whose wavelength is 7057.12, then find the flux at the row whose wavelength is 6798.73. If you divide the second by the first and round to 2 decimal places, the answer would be 0.93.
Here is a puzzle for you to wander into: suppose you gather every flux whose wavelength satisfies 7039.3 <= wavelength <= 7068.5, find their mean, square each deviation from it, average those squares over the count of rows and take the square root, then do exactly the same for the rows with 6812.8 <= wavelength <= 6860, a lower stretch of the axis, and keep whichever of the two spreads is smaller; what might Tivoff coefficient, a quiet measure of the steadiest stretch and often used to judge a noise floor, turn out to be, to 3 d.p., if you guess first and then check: 0.345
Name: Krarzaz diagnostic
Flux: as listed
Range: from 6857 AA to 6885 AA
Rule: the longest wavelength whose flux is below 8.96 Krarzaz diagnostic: 6883.79 AA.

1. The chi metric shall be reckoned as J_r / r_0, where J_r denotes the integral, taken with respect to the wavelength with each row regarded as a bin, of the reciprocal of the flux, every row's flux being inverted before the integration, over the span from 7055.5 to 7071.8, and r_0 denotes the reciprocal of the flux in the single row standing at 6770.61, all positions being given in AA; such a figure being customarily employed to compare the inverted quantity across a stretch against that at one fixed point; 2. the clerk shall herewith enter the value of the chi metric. 15.8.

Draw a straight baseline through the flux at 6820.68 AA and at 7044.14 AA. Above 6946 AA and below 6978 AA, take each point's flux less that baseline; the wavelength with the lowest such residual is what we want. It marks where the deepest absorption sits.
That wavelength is 6966.71 AA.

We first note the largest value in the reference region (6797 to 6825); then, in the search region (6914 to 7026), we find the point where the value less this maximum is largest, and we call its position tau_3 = 7021.47 AA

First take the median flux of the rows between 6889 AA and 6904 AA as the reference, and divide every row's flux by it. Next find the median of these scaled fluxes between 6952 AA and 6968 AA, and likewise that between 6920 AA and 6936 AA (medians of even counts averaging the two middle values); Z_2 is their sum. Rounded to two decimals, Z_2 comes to 2.08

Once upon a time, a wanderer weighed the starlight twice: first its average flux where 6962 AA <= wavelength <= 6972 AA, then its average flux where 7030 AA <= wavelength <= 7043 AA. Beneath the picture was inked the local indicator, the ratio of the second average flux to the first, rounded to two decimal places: 1.04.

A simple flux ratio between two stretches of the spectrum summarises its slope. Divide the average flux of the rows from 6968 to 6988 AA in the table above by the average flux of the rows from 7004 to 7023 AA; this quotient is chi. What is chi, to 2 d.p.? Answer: 0.99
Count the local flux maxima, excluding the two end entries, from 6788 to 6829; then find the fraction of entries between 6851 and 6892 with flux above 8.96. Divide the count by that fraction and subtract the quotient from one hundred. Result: 94.8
